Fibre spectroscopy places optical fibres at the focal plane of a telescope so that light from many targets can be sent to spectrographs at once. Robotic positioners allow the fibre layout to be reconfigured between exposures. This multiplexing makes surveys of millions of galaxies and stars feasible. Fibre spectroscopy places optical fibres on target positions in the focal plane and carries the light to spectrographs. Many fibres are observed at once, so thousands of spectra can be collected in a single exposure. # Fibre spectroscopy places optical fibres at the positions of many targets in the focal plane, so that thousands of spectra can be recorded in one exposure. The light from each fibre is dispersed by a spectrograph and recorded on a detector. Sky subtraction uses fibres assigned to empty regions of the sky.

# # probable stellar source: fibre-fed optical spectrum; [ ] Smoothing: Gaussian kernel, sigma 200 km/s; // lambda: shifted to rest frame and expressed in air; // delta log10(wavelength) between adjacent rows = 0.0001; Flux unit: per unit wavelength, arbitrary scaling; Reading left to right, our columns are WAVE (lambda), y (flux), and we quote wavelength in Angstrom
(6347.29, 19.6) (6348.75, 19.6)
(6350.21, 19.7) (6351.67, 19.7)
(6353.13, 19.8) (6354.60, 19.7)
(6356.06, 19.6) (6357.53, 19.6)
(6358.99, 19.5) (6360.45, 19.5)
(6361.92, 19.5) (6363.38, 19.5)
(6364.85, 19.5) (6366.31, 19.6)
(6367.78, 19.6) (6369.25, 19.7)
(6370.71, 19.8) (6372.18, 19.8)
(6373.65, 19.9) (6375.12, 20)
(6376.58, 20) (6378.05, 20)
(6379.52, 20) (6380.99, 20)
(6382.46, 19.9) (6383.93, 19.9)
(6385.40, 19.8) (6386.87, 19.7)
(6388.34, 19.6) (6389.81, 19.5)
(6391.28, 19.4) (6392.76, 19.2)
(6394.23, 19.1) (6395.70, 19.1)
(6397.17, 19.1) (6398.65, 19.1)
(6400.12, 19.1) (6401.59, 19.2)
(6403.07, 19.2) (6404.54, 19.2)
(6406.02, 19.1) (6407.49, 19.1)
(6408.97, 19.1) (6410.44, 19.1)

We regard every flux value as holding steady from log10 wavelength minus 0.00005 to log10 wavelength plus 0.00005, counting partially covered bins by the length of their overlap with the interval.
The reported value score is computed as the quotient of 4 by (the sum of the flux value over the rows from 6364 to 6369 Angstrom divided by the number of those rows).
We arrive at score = 0.204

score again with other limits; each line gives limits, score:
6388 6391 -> 0.205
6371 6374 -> 0.202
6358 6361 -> 0.205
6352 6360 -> 0.204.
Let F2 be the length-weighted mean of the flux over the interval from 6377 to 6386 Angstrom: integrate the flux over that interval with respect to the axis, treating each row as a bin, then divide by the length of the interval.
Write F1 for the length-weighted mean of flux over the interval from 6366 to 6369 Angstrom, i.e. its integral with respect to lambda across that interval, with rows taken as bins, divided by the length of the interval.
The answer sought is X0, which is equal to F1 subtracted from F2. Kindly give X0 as 0.4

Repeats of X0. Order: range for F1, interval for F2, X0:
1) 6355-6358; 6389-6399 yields -0.4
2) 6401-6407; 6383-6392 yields 0.5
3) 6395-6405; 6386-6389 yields 0.5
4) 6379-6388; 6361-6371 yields -0.3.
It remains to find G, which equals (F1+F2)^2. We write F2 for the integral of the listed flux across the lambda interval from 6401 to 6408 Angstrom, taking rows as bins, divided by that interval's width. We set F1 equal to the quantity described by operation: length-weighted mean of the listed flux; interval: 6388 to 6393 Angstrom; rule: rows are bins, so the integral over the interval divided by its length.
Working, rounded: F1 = 19.4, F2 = 19.2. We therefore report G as 1488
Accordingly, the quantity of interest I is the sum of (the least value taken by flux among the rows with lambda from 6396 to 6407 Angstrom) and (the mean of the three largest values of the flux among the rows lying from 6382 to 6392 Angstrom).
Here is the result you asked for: 39.0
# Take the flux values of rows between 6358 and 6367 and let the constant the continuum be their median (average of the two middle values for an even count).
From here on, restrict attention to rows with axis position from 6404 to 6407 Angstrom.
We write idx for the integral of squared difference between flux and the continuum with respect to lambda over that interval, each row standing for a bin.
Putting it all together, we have 0.39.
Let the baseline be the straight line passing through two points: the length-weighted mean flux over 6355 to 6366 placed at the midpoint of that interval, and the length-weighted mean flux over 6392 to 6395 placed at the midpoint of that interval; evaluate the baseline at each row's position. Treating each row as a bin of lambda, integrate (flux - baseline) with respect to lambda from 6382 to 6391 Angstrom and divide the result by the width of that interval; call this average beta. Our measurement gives 0.49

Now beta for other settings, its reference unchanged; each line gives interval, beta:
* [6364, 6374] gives 0.25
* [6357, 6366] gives -0.02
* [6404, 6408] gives 0.16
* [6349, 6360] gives 0.03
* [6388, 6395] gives 0.19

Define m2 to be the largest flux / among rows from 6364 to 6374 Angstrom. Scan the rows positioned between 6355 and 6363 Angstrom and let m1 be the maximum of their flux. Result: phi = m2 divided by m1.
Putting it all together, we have 1.02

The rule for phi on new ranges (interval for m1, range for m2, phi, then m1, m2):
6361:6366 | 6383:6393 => 1.02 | 19.5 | 19.9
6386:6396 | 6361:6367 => 0.99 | 19.7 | 19.6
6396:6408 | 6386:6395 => 1.03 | 19.2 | 19.7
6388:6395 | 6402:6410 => 0.98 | 19.6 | 19.2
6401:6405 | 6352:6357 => 1.03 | 19.2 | 19.8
